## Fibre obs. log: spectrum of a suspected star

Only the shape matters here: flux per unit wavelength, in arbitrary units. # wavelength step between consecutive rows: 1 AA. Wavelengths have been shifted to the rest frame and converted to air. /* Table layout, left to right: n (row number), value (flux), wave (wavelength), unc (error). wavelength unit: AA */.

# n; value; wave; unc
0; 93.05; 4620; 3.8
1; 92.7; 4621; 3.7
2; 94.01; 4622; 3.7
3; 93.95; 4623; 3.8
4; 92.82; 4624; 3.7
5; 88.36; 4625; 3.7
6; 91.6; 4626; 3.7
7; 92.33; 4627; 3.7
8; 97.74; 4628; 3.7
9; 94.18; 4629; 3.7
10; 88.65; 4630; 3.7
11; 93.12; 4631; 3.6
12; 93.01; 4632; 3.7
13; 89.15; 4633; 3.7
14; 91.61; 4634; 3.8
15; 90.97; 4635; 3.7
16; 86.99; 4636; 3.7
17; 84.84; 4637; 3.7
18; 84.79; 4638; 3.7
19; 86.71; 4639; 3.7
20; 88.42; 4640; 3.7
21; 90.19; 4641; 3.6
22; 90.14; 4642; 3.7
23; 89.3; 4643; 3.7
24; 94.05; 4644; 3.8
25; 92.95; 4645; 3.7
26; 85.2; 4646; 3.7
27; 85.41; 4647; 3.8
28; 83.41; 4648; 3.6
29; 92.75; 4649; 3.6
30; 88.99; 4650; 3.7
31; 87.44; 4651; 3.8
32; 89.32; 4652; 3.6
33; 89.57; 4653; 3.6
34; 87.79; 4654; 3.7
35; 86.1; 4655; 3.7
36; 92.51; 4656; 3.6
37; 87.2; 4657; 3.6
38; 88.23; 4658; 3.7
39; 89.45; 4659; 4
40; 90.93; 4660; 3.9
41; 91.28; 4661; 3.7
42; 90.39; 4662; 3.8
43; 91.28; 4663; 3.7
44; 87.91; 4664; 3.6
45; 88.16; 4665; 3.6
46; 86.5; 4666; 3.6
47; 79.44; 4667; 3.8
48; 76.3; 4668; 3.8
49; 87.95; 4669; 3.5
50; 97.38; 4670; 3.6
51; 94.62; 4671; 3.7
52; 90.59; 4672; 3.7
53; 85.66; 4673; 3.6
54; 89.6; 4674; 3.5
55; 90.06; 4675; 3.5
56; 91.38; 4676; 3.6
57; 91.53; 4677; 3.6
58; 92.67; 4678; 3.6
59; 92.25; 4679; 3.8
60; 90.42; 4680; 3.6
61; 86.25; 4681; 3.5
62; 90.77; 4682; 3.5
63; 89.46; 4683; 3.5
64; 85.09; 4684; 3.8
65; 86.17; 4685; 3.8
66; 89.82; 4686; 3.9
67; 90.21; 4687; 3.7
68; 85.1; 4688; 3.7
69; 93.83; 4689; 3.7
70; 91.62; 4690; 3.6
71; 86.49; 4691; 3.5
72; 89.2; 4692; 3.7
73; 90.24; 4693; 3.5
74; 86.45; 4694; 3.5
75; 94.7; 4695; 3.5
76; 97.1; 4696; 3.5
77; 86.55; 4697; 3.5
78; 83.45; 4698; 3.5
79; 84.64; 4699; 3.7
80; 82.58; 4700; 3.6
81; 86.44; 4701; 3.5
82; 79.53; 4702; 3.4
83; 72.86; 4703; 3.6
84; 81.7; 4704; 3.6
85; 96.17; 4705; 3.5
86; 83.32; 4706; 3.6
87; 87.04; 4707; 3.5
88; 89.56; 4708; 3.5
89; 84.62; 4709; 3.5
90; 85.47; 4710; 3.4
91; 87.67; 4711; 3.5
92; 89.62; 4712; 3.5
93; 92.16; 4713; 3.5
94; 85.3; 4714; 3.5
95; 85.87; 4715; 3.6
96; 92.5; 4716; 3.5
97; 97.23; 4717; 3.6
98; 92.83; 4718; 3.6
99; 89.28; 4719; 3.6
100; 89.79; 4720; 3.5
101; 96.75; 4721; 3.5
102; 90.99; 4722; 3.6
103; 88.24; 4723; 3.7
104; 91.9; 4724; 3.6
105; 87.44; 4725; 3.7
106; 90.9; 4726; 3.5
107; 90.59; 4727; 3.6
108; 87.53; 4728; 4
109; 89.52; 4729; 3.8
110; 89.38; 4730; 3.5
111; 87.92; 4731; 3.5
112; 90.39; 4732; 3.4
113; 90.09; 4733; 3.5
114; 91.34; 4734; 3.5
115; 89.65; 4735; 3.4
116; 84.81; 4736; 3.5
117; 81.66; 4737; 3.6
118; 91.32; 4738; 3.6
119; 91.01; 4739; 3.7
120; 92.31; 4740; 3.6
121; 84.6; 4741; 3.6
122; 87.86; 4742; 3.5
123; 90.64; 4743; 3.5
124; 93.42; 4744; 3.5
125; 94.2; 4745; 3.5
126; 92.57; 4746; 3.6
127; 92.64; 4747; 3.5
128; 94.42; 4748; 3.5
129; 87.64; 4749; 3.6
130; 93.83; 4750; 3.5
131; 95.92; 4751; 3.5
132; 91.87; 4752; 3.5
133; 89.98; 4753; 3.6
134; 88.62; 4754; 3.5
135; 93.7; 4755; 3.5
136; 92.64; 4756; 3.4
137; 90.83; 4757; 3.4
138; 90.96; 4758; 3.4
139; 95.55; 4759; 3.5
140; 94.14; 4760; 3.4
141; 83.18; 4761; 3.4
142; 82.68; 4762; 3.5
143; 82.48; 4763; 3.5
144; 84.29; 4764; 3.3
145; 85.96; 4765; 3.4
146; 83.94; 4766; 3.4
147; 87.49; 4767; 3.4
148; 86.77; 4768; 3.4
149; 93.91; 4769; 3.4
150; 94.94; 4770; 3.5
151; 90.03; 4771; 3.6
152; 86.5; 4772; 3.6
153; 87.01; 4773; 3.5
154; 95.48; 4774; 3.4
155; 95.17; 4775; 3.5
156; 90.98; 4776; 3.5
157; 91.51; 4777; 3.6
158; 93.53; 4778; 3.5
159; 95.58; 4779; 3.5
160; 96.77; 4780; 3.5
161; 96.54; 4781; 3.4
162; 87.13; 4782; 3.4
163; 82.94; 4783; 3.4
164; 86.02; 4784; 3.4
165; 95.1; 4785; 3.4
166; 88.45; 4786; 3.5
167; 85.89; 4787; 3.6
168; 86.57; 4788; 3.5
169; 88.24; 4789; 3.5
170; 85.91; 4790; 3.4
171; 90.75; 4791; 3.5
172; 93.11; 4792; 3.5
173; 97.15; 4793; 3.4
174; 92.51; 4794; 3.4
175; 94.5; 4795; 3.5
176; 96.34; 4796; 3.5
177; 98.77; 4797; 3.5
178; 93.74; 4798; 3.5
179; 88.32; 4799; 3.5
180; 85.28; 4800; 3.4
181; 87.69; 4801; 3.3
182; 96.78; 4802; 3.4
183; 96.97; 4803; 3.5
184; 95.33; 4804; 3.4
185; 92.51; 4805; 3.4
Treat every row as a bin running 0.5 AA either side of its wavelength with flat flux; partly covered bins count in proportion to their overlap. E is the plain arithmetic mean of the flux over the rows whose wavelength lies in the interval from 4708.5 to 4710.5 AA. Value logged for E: 85.0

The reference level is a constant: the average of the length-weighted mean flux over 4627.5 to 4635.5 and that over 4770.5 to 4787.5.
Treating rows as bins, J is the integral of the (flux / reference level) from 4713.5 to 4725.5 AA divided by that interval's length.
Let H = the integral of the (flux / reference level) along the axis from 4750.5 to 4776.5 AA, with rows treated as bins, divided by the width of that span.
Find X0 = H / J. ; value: 0.99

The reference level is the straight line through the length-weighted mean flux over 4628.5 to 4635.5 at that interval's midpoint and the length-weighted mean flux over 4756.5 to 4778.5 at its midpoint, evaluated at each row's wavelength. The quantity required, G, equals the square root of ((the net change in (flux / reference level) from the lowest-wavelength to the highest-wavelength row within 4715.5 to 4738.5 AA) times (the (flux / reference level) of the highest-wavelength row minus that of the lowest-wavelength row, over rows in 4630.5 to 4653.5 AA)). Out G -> 0.018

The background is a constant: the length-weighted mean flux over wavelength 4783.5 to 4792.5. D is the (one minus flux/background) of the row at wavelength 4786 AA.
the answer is 0.00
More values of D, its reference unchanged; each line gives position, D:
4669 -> 0.01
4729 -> -0.01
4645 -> -0.05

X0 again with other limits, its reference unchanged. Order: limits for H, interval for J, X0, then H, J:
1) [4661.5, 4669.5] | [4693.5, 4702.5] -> 0.99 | 0.94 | 0.95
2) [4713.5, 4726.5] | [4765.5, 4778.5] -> 1.00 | 0.99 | 0.99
